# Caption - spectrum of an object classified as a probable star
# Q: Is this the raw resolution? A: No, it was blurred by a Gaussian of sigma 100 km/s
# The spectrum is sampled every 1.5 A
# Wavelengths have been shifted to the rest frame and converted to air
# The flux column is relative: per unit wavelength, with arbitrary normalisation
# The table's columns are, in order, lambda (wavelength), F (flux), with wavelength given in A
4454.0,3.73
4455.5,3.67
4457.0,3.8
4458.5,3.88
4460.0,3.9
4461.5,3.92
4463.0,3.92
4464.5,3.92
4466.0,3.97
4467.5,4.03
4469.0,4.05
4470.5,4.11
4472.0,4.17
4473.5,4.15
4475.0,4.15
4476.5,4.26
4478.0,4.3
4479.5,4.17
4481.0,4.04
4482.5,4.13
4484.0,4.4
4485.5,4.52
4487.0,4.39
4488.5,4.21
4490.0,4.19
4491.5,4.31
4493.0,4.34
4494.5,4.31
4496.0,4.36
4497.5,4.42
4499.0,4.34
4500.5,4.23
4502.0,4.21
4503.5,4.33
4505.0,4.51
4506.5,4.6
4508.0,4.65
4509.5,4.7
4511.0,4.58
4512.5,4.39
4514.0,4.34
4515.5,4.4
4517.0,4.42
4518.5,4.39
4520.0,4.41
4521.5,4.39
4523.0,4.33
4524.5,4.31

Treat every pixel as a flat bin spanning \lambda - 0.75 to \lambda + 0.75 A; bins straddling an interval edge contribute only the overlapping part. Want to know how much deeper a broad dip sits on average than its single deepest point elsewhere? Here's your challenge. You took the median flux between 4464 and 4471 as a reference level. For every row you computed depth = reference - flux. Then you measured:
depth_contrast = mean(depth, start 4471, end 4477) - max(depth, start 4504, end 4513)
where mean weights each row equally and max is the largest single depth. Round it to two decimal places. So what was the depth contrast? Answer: 0.21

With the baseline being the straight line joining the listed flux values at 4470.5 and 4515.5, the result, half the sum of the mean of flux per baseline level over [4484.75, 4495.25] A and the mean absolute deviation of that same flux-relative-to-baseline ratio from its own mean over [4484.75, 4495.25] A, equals 0.521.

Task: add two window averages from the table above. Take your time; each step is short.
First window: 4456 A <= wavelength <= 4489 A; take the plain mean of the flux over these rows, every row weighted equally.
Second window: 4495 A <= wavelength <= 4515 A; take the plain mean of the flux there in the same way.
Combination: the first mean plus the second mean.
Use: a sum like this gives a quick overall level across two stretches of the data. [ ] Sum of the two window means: 8.54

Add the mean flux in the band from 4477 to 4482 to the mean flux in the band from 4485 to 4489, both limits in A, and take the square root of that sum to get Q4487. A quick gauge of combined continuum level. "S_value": 2.92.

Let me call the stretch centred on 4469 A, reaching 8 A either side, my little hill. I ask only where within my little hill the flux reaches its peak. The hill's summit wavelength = 4476.5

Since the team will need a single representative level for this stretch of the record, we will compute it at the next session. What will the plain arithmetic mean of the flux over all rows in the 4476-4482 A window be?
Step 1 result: 4.19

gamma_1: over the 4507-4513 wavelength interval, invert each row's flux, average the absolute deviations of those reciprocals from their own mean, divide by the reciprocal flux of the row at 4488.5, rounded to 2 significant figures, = 0.020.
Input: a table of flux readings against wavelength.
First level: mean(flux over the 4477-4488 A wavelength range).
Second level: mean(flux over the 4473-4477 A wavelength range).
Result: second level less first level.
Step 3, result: -0.09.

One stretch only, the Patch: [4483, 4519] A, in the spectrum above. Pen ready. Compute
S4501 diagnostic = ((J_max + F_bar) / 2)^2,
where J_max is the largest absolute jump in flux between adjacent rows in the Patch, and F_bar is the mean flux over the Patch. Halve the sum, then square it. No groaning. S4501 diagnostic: 5.26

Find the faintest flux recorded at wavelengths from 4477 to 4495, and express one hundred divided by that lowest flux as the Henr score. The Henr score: 24.8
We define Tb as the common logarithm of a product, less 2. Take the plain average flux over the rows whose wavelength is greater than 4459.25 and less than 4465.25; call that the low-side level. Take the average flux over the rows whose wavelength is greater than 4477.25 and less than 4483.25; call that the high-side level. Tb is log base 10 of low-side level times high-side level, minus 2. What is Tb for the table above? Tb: -0.79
